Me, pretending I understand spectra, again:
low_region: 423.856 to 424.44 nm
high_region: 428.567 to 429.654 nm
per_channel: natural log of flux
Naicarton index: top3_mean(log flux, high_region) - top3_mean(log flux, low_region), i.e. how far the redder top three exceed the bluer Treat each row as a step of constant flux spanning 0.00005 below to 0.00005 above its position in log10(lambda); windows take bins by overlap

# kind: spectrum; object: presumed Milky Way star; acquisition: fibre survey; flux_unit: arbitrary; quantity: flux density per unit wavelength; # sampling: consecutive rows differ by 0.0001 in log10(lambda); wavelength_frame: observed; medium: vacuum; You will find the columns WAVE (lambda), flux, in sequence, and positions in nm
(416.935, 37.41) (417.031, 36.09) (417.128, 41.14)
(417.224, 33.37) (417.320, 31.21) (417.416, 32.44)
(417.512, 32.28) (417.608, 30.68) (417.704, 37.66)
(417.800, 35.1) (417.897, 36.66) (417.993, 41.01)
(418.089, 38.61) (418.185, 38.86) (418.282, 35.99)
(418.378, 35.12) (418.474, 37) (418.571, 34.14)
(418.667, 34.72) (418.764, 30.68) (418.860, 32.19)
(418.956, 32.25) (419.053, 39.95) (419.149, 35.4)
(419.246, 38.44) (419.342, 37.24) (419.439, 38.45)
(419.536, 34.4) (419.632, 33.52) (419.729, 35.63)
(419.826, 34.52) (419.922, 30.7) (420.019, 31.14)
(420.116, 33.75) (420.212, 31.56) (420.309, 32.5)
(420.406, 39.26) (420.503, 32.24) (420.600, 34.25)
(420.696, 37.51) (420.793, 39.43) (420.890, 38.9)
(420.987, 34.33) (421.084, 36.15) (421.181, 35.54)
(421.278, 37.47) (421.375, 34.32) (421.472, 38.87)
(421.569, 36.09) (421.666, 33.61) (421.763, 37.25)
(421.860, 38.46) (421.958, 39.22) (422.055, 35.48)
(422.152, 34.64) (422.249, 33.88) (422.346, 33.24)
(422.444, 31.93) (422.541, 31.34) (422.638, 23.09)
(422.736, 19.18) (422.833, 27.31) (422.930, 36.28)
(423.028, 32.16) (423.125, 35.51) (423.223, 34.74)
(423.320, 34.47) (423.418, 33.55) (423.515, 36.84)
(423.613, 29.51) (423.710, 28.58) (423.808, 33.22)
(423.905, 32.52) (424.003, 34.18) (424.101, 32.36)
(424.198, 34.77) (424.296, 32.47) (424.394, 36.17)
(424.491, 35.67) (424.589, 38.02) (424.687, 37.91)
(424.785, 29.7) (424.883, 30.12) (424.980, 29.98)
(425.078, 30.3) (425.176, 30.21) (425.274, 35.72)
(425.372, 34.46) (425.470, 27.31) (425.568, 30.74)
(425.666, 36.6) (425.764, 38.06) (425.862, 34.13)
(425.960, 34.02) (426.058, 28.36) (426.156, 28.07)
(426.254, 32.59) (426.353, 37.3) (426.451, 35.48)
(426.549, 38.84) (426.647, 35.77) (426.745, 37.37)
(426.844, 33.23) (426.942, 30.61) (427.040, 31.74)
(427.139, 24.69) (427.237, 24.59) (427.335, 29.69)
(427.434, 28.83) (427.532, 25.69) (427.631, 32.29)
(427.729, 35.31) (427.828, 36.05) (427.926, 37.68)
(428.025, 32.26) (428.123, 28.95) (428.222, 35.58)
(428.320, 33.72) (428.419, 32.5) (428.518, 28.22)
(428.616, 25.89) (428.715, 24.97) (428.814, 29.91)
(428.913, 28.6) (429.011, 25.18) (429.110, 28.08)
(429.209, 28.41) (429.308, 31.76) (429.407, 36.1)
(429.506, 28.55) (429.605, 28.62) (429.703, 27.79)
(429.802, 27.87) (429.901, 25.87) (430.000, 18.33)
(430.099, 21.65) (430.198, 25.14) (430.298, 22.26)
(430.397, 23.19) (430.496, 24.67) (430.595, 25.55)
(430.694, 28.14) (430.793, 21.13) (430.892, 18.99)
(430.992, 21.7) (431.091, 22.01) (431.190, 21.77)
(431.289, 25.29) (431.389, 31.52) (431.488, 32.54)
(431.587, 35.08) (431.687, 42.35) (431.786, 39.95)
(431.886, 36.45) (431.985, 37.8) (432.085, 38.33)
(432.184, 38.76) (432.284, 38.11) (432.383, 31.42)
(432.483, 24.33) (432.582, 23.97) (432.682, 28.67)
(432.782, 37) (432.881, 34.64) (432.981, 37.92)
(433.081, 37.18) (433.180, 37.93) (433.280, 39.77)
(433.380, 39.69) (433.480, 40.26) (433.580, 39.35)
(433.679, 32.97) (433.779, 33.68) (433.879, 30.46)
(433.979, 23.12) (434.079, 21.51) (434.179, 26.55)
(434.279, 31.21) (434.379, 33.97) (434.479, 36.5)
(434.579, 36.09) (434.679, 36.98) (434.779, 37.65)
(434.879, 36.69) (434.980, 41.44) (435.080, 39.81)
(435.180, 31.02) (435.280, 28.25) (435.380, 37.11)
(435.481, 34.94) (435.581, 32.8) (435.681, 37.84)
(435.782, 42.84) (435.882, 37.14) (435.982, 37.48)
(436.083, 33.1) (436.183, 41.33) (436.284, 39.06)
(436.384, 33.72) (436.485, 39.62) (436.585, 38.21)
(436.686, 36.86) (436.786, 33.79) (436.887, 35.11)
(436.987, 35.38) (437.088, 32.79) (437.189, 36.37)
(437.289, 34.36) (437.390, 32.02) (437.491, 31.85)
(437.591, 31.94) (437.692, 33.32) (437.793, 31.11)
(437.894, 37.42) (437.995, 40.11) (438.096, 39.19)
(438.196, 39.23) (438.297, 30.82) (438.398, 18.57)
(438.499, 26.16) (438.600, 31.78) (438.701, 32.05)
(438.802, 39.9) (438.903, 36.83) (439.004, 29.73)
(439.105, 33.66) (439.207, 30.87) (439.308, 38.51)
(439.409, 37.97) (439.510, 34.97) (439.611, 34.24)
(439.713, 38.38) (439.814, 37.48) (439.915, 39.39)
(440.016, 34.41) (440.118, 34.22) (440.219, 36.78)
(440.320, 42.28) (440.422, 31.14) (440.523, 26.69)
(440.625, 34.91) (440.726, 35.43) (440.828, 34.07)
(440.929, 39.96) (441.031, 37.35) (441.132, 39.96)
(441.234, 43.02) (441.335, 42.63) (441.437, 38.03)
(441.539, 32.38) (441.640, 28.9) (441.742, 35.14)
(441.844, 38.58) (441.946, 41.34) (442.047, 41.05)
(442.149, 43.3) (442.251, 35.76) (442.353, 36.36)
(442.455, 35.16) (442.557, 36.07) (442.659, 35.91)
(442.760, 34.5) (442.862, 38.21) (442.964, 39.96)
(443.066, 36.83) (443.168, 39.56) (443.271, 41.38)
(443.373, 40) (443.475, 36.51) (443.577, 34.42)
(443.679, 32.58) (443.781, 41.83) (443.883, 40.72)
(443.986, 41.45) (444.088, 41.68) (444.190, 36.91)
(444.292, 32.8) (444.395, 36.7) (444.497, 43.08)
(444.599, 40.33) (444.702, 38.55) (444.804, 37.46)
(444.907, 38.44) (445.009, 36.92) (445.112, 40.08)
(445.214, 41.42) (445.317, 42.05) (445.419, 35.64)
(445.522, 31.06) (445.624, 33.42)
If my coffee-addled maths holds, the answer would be -0.08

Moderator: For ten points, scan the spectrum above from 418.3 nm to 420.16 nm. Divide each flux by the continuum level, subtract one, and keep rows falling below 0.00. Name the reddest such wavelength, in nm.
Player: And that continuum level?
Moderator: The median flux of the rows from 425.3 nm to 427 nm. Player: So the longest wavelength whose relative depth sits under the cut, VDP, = 420.116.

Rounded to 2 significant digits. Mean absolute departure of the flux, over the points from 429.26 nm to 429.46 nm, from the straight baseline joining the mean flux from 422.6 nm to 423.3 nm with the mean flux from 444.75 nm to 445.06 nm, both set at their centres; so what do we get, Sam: 2.2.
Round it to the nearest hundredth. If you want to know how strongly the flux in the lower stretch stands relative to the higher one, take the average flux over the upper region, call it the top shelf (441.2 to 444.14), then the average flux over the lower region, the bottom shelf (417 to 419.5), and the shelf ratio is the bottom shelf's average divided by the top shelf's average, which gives 0.94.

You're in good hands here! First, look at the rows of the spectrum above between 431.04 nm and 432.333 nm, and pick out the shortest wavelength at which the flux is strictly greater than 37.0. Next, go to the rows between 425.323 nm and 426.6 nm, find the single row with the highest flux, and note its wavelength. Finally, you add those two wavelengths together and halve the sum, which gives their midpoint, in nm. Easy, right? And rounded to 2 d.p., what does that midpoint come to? 429.12 nm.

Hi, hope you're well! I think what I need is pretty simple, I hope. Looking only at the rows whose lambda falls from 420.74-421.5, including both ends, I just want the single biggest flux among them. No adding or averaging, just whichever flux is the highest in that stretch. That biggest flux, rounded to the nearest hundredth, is 39.43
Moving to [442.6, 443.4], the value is 41.38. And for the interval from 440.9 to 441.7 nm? 43.02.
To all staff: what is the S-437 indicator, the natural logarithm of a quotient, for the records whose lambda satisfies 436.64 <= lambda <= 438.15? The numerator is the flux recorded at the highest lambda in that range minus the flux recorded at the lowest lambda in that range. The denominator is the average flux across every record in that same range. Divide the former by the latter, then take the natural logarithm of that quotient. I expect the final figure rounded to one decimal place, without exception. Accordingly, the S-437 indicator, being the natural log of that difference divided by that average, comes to -2.7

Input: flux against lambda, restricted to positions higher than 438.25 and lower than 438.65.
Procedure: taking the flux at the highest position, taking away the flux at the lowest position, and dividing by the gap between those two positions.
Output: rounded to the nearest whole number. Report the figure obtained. 3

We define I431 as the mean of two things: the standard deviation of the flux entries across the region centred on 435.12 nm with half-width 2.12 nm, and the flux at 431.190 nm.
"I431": 13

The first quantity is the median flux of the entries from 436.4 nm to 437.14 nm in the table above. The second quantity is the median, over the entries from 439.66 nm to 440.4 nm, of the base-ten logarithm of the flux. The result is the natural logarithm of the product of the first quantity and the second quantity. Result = 4.02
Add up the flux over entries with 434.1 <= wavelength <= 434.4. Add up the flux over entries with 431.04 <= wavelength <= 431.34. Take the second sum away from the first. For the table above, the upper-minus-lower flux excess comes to 23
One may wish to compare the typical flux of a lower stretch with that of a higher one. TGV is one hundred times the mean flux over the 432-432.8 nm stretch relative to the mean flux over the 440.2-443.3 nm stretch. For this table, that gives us 88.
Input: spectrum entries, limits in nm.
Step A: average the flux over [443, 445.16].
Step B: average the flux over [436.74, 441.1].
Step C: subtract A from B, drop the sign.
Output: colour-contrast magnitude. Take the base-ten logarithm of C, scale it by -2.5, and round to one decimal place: -1.5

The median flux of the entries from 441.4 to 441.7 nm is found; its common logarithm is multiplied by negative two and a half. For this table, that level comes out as -3.78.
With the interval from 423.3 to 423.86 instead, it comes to -3.81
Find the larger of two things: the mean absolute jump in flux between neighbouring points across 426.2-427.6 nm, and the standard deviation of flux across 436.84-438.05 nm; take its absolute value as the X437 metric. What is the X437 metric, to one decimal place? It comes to 3.0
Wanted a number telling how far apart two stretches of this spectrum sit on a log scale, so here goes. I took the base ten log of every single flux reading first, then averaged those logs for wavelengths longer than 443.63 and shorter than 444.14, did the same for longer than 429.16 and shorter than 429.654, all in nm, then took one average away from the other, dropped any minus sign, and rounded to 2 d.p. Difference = 0.11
